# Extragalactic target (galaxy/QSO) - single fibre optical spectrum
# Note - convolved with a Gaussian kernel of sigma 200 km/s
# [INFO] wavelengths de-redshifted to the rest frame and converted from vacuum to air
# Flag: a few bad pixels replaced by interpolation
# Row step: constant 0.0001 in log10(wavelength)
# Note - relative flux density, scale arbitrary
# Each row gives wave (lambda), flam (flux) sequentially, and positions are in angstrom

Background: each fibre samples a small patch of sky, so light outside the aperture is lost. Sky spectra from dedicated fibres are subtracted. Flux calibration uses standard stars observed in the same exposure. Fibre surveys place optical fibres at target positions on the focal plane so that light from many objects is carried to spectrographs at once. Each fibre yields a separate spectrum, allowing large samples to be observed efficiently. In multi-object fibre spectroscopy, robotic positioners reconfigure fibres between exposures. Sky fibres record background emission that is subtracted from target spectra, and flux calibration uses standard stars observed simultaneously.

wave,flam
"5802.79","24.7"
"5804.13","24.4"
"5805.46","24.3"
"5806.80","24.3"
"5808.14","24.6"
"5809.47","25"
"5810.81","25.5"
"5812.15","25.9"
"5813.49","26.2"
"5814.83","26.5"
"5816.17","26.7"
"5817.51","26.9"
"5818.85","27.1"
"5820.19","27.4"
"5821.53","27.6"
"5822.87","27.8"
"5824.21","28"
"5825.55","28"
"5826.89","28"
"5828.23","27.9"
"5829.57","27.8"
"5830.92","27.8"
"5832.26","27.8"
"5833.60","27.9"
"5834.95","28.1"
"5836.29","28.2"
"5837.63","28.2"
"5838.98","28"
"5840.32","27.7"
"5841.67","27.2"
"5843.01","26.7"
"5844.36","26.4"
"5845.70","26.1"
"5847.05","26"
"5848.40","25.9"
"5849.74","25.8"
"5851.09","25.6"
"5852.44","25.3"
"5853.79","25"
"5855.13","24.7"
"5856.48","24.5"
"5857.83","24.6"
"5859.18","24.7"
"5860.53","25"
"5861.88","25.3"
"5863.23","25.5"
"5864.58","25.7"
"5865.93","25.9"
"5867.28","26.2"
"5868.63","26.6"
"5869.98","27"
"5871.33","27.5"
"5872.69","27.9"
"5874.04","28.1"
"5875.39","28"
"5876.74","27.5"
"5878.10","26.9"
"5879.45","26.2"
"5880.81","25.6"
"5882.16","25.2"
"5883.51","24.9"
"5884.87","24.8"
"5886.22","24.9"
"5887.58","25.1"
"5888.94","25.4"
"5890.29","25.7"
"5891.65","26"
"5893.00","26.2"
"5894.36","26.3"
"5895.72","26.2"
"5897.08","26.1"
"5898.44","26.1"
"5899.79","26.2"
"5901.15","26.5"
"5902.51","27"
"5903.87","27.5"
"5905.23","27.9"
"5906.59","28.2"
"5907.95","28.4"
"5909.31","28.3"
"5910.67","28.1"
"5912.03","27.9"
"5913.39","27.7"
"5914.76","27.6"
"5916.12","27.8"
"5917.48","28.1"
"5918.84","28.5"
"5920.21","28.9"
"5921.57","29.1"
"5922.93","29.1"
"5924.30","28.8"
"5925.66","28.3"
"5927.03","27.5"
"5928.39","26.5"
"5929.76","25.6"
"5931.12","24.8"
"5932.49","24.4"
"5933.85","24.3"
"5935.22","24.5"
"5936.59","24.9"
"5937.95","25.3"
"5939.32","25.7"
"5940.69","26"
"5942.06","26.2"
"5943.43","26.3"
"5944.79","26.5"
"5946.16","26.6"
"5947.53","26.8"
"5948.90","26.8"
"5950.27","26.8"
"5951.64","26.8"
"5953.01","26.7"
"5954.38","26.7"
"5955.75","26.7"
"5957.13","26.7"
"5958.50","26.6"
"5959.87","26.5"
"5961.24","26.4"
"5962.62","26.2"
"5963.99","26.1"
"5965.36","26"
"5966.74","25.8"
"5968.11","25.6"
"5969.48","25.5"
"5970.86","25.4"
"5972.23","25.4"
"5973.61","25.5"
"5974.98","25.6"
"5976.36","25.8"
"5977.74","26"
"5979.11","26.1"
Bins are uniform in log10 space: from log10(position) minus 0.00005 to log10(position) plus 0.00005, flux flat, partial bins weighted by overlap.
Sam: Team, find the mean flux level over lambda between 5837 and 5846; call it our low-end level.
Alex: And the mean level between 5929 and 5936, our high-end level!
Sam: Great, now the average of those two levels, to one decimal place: 26.0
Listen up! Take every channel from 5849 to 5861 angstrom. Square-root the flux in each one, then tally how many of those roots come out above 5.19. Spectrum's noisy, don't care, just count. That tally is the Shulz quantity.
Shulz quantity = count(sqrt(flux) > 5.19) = 0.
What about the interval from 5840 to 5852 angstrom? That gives 2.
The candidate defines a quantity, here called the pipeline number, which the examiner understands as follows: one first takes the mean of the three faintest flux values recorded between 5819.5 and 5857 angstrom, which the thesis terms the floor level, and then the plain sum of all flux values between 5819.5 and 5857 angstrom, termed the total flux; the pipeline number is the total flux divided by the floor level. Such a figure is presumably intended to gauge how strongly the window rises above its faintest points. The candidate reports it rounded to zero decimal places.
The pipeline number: 31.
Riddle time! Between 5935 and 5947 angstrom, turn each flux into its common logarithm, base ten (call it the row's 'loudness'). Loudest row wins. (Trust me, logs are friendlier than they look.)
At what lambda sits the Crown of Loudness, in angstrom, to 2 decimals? 5946.16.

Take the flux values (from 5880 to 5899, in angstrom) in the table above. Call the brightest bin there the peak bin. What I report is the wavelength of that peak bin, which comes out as 5894.36 angstrom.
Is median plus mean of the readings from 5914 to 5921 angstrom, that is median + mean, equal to 56.3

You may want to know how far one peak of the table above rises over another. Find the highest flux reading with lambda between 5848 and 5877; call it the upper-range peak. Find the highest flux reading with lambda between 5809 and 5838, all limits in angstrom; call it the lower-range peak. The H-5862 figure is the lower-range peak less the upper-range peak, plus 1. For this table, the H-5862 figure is 1.1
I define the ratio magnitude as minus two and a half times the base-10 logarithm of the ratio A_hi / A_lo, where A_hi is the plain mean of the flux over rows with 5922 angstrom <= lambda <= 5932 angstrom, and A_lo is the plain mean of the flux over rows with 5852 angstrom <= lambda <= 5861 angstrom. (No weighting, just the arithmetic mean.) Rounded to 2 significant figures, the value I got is -0.10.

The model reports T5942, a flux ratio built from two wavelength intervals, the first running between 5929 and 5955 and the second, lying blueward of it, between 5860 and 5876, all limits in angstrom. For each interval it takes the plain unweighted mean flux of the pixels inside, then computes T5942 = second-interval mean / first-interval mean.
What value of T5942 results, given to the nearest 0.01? 1.03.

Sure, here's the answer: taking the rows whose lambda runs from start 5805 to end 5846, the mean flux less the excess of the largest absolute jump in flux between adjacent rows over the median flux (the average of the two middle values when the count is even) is 54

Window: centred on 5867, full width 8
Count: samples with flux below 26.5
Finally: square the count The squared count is 16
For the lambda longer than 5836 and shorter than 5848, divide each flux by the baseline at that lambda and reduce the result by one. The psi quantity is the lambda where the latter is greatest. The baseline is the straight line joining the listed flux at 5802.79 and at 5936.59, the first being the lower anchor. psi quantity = 5836.29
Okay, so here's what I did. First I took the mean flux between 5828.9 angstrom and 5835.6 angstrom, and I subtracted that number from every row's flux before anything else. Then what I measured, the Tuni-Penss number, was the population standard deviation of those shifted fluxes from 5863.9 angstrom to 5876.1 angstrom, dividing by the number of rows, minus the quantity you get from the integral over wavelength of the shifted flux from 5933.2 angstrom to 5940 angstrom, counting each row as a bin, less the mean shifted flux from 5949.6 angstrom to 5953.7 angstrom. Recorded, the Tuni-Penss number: 20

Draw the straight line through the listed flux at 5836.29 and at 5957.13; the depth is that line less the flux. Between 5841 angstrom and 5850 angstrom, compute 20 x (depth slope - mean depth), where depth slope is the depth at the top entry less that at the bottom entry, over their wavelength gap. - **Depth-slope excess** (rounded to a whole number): -32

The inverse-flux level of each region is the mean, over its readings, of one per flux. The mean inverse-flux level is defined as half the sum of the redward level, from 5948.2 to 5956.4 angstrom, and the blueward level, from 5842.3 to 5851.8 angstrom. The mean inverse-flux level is 0.0379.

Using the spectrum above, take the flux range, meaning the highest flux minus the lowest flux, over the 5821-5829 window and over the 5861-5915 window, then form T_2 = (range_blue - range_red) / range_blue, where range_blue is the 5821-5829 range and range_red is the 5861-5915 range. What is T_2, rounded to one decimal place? -8.0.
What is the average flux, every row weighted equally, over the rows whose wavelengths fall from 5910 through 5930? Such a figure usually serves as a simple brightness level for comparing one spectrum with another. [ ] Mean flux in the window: 28.0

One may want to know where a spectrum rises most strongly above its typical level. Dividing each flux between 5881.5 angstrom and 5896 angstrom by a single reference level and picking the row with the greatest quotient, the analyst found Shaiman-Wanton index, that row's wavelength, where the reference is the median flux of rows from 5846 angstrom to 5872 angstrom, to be 5894.36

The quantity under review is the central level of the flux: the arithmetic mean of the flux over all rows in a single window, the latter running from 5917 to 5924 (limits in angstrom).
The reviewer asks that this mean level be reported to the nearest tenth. 28.7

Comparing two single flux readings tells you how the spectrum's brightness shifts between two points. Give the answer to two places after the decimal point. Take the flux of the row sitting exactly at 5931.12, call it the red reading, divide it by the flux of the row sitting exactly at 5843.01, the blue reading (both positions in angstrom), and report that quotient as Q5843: 0.93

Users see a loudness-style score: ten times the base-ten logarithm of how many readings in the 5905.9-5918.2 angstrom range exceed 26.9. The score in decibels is 9.5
